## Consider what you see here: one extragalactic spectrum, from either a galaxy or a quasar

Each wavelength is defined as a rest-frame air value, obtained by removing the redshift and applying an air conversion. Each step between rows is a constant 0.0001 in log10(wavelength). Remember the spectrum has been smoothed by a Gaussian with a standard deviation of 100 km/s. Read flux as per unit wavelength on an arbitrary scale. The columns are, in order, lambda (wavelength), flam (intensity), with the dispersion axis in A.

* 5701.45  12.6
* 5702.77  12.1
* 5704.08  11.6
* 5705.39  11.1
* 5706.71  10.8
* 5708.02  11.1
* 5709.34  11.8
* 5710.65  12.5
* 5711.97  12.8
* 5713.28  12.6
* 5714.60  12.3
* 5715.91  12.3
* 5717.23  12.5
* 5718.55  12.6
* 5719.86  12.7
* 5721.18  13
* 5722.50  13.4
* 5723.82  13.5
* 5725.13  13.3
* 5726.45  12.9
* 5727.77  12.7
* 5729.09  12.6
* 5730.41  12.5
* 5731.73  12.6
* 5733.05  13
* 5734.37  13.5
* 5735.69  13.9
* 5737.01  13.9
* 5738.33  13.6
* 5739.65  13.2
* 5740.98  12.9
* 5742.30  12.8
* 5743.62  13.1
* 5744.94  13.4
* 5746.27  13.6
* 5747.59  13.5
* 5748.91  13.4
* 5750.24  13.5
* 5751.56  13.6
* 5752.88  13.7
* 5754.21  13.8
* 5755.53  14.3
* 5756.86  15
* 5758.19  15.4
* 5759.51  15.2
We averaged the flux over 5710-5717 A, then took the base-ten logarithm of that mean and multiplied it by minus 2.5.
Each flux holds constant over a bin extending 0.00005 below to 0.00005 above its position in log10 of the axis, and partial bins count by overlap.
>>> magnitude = -2.74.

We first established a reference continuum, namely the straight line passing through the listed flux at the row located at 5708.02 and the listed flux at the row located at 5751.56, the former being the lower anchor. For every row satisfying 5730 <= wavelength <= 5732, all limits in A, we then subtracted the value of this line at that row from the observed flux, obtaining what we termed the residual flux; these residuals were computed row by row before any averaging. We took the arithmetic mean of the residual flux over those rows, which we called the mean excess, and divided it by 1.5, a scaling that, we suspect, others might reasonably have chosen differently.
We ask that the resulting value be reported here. 0.08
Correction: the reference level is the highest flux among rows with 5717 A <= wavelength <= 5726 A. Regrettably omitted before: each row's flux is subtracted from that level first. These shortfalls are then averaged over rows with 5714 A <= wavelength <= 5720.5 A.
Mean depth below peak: 1.0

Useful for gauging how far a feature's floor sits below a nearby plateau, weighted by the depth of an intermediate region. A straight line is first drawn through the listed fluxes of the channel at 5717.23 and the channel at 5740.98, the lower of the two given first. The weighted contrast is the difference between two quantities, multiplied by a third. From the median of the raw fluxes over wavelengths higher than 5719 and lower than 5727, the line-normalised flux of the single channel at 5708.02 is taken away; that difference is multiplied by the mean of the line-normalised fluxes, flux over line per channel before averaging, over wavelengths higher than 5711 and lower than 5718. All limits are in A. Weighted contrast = 12.3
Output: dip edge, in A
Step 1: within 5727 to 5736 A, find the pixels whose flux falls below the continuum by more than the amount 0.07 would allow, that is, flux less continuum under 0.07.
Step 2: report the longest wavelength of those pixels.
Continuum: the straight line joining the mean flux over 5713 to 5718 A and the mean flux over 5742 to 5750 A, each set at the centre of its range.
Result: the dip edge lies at 5733.05 A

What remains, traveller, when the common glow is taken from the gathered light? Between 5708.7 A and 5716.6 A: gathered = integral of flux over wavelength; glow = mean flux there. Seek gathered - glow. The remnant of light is 85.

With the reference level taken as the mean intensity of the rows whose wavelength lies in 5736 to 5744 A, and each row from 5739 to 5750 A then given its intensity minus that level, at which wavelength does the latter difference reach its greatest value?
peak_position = 5746.27 A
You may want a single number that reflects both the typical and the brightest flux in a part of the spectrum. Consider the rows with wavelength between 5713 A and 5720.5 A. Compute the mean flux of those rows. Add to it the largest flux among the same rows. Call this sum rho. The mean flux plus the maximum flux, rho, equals 25.20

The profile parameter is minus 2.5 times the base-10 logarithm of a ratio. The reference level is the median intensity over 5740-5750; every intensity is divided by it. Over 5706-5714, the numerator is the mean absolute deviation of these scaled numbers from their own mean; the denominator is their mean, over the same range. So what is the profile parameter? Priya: 3.1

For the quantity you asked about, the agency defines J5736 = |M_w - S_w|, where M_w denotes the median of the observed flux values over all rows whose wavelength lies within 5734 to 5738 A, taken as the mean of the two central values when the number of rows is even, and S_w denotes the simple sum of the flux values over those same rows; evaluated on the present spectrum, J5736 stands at 27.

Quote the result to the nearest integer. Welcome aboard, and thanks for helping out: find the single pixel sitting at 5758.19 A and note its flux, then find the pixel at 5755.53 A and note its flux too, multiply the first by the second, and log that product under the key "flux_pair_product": 220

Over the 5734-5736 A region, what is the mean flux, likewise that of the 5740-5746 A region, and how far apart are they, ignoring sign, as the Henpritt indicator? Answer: 0.6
